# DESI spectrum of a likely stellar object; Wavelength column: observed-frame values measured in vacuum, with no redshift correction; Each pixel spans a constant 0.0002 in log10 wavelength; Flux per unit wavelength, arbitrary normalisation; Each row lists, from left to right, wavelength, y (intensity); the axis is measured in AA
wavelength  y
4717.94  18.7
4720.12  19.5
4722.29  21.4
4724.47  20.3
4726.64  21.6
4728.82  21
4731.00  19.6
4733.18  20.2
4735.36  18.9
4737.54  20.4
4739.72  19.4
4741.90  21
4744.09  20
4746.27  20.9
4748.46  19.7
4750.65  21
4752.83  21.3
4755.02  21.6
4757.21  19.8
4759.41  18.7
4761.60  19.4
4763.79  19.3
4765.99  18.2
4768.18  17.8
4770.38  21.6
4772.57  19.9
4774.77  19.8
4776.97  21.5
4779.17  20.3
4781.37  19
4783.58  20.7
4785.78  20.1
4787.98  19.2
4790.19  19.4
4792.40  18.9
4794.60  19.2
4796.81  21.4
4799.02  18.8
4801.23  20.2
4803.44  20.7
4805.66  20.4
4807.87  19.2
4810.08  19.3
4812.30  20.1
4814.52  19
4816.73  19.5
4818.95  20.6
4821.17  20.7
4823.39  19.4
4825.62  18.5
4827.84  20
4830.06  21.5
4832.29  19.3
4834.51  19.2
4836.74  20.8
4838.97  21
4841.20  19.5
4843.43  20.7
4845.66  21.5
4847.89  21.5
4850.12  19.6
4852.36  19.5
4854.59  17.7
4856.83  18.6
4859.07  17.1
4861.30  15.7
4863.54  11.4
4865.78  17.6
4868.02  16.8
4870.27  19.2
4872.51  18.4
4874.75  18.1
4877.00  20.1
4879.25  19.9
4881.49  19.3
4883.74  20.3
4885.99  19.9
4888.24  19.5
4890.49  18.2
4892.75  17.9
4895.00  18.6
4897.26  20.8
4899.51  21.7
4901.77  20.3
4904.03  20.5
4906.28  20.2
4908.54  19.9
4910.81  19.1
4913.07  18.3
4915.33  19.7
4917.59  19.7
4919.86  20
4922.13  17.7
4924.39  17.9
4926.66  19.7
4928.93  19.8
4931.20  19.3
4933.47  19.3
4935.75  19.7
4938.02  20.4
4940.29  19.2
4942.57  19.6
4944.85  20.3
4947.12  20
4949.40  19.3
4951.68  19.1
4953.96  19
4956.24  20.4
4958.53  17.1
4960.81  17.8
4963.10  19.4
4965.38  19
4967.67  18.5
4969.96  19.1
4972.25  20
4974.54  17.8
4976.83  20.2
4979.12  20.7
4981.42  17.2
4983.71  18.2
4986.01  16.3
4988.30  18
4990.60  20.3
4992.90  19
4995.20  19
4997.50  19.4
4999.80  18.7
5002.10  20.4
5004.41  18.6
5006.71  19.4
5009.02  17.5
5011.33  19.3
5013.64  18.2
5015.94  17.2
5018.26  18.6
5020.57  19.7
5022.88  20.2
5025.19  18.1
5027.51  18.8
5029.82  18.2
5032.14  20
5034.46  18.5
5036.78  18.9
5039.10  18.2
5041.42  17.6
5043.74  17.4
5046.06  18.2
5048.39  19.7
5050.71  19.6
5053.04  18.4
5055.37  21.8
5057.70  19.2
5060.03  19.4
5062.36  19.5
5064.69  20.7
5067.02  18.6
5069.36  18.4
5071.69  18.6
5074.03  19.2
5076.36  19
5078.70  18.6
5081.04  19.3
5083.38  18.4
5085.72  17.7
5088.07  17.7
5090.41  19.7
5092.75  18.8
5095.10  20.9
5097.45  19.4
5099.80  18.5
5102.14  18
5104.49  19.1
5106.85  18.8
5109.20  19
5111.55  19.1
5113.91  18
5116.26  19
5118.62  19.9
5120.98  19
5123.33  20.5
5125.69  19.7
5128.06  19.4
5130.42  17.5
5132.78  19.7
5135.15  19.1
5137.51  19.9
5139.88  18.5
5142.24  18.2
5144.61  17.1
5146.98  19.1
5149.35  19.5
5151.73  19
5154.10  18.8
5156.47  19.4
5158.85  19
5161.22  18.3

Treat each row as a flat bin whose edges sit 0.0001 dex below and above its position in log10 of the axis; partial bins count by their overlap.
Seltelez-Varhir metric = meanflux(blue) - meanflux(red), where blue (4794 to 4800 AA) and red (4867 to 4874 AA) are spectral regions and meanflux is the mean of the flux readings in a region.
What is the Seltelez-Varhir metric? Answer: 1.7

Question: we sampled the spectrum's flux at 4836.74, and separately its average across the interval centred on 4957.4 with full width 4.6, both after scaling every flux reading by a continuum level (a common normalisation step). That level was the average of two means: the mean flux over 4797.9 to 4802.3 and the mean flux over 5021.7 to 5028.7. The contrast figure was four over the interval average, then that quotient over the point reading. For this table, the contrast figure 3.81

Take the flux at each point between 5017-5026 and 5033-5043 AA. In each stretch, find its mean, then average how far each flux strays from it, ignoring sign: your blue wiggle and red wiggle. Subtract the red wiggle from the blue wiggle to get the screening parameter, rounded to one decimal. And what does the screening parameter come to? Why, 0.4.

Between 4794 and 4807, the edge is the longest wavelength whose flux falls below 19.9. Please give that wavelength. 4799.02 AA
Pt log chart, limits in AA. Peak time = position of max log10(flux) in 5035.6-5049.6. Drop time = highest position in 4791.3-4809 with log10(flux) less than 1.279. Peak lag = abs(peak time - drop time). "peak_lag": 249.4 AA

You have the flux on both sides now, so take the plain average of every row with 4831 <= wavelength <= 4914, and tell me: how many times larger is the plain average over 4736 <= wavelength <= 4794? 1.04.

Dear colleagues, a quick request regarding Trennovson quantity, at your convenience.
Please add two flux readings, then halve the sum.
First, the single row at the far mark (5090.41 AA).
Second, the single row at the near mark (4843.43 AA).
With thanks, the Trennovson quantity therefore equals 20.2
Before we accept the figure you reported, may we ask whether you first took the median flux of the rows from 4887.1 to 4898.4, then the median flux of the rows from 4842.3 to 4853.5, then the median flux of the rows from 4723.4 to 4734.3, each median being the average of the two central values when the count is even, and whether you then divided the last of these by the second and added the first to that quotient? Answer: 19.6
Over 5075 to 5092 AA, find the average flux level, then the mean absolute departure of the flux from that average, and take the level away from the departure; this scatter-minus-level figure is -18.0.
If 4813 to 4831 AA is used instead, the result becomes -19.1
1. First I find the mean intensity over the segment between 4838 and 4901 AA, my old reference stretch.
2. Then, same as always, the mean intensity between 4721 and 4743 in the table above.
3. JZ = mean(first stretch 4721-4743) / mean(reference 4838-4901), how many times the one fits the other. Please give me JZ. 1.08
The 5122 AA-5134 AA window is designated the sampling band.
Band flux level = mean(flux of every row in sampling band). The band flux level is 19.4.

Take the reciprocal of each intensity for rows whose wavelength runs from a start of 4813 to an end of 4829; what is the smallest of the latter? 0.0483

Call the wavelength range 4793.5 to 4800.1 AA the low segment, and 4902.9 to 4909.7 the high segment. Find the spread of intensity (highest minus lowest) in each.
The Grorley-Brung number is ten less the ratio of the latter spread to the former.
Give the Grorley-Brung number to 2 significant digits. 9.8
